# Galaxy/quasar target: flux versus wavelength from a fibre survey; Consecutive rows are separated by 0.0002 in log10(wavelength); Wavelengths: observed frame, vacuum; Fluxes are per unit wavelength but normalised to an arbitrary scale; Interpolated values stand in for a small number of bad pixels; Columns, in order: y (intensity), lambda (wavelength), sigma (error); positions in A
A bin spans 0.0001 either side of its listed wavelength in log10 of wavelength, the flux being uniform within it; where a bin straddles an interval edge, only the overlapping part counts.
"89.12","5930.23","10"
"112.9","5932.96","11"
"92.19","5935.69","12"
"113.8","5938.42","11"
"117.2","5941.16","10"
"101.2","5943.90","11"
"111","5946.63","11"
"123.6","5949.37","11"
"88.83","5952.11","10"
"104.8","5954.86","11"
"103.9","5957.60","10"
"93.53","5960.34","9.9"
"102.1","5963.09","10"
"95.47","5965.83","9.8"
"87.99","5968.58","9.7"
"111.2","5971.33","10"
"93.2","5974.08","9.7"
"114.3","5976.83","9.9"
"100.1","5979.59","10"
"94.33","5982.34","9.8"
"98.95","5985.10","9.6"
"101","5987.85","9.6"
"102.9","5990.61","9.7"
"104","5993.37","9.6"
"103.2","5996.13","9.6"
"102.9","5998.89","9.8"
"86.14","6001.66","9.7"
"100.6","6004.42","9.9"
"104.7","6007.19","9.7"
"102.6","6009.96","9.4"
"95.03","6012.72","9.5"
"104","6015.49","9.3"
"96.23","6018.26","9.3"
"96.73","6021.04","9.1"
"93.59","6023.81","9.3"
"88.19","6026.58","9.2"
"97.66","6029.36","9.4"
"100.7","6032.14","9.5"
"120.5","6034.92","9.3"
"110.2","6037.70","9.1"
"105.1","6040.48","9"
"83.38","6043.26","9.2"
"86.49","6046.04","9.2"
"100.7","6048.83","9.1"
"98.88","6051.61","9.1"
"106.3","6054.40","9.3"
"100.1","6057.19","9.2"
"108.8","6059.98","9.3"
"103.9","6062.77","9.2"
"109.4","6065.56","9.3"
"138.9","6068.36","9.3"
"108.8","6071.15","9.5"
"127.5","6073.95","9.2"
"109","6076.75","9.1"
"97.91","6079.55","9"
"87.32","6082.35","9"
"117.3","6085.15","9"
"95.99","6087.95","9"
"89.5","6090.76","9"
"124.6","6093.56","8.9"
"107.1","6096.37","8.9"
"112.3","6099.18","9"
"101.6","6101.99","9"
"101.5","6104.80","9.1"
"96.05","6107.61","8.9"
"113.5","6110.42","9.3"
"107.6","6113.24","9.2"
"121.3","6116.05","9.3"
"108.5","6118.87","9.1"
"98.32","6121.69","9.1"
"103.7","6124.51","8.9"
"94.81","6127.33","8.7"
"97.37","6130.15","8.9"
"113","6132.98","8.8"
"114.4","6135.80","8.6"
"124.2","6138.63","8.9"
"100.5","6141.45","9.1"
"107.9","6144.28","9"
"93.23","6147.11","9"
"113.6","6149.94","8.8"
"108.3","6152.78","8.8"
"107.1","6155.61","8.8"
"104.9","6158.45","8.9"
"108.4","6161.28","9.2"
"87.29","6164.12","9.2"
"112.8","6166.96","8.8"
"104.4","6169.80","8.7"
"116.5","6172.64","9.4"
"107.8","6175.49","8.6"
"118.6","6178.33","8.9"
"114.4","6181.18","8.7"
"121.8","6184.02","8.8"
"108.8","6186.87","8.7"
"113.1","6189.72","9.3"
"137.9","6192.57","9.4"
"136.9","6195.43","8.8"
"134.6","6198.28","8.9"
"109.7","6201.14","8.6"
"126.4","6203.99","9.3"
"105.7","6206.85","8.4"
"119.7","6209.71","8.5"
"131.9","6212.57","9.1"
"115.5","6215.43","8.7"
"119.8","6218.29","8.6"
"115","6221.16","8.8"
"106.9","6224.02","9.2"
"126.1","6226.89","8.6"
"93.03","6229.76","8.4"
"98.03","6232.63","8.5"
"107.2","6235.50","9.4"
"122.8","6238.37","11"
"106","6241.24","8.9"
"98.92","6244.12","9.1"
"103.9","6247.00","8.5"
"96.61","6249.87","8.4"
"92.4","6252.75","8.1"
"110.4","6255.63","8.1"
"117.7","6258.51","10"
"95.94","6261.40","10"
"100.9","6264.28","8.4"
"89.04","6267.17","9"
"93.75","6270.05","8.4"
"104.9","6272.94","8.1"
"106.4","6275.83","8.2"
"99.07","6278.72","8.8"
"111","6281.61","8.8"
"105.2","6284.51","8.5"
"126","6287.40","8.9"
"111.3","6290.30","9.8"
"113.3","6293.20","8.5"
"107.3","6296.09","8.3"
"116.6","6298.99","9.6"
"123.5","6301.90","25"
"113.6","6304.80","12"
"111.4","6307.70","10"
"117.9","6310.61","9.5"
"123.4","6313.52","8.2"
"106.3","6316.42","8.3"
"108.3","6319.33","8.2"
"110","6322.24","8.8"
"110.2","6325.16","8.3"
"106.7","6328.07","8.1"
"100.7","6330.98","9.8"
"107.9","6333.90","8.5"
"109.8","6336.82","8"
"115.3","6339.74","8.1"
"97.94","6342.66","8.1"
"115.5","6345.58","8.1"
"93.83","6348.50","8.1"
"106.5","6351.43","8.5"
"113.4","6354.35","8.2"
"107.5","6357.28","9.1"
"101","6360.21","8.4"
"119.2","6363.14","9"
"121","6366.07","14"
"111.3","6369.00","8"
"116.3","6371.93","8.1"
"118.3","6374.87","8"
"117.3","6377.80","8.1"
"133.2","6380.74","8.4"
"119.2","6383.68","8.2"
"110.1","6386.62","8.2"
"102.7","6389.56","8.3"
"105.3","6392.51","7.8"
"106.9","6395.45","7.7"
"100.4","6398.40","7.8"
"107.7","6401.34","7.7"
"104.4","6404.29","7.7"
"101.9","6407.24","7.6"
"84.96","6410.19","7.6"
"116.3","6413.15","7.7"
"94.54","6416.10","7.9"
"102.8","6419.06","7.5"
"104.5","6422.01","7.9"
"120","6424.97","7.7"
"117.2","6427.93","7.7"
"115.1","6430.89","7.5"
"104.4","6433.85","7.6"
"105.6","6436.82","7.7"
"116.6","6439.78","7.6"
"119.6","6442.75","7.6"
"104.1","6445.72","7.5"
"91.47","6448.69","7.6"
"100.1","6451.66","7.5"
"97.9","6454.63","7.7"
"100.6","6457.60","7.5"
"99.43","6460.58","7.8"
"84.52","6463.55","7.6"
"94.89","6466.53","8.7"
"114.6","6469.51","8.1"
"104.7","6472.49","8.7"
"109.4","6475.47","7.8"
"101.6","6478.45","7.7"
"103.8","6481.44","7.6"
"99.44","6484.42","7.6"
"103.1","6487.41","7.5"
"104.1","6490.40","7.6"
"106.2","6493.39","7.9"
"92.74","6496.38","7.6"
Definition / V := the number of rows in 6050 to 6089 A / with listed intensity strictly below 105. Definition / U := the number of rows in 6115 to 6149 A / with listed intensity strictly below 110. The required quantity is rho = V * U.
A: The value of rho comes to 48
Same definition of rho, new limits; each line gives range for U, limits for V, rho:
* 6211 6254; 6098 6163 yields 90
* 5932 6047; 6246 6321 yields 297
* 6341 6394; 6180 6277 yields 77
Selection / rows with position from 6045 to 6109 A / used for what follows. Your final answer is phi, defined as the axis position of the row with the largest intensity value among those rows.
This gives 6068.36 A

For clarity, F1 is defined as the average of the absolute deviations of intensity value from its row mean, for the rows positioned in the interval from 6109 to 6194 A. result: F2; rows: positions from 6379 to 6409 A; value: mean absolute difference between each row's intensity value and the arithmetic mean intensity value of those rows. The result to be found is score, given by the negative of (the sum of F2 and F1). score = -14.5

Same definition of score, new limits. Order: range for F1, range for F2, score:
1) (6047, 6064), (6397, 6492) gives -9.7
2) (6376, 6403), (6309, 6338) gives -12.1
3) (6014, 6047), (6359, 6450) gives -16.3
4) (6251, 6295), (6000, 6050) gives -15.0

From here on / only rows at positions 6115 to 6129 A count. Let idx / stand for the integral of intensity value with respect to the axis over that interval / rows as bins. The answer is 1467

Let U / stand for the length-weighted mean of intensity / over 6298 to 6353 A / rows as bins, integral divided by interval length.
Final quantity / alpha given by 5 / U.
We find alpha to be 0.0454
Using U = 110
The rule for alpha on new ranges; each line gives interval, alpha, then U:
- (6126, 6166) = 0.0474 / 105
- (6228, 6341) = 0.0465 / 108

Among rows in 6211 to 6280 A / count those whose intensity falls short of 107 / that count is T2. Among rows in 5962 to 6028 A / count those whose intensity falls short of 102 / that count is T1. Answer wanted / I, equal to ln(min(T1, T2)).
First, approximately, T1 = 14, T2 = 15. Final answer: 2.6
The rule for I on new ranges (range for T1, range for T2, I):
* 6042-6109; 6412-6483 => 2.5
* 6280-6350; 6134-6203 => 1.1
